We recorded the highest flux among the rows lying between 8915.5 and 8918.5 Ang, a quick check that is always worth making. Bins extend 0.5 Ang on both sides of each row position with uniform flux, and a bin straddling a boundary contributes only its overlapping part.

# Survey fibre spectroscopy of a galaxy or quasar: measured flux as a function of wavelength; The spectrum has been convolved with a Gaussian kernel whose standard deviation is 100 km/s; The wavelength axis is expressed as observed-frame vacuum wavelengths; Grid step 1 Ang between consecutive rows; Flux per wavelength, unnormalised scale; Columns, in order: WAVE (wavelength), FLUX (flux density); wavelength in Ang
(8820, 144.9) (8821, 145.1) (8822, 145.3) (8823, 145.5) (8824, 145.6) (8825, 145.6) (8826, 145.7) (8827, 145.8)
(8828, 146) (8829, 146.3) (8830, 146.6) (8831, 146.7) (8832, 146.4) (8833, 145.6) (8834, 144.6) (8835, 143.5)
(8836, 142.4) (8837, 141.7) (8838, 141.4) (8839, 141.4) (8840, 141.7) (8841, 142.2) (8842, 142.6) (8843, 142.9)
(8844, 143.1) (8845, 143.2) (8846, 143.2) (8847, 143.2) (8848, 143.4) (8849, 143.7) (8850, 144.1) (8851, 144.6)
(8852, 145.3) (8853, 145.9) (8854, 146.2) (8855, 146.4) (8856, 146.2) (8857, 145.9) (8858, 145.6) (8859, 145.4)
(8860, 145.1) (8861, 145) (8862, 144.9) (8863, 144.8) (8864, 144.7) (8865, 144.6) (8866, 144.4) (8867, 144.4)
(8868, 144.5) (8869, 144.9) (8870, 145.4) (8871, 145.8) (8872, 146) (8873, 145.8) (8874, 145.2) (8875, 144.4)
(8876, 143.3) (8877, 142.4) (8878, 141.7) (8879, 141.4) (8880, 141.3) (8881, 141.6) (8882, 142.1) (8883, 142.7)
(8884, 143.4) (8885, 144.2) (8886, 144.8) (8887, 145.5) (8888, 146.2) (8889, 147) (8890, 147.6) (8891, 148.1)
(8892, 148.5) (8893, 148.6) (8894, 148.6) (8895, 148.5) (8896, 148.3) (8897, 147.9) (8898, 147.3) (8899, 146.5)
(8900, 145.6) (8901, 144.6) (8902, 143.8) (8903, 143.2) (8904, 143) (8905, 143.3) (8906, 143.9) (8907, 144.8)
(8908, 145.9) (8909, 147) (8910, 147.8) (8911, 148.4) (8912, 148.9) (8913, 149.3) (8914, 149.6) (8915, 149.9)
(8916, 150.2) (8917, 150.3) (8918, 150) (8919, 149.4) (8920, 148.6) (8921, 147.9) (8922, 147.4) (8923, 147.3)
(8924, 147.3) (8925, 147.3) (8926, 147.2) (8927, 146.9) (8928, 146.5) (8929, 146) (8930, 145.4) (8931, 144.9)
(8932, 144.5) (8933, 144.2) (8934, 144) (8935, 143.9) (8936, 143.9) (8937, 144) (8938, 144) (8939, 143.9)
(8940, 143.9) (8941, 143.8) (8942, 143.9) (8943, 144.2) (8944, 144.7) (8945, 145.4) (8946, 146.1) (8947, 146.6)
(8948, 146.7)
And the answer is 150.3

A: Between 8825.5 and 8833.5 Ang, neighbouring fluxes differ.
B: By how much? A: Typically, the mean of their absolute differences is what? 0.30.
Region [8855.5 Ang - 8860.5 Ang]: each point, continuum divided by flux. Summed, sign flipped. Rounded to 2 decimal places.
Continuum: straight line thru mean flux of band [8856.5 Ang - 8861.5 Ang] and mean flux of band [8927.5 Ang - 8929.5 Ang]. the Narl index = -4.99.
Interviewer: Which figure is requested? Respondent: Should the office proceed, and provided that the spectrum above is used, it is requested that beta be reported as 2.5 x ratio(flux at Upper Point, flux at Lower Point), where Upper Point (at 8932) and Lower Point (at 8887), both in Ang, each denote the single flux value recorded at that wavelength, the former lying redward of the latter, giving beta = 2.48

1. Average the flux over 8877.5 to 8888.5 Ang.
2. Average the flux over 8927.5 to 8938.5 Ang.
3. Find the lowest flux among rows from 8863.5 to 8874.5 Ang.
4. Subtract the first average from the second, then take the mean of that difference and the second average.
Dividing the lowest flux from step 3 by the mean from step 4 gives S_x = 1.976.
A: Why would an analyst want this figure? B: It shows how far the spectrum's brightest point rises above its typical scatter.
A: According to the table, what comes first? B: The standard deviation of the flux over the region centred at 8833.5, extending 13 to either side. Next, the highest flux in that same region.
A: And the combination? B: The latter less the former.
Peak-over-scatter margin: 145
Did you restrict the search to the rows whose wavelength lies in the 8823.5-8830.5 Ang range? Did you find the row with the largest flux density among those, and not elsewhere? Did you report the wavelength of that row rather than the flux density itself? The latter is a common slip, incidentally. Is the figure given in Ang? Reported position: 8830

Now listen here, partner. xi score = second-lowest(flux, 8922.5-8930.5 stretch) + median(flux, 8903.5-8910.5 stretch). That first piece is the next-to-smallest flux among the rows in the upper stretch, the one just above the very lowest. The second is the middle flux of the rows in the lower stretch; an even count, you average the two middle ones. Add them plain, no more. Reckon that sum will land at 291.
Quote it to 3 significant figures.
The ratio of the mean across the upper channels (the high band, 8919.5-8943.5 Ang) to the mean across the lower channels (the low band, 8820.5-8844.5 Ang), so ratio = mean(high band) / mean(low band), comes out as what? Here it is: 1.01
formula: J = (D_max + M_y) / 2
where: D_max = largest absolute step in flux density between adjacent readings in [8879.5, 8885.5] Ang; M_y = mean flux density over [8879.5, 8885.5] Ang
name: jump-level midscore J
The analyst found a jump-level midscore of 71.7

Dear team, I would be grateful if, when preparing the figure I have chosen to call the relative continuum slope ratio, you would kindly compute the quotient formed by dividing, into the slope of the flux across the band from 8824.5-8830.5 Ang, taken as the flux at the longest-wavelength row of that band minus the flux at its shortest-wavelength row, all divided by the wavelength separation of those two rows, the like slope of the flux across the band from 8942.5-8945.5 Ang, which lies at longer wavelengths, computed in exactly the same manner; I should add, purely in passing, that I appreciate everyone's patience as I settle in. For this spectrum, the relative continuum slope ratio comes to 0.3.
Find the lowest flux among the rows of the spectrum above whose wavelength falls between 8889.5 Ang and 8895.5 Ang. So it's 147.6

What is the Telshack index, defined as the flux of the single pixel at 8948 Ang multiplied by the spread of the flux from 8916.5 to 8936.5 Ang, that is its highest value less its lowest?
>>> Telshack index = 939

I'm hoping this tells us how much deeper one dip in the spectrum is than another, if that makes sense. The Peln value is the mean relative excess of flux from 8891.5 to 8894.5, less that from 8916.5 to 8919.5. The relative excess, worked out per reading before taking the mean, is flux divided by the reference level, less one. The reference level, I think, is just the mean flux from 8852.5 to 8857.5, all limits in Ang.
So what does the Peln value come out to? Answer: -0.009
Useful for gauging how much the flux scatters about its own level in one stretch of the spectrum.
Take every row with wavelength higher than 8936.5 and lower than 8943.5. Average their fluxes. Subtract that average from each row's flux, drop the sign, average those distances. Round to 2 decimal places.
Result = 0.09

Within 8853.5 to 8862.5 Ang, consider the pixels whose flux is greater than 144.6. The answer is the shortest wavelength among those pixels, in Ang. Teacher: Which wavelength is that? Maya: 8854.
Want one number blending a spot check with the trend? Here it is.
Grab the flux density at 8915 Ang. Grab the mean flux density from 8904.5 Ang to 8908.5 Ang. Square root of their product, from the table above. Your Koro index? 147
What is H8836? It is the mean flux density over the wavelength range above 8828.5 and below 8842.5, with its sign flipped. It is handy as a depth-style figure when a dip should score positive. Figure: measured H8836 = -144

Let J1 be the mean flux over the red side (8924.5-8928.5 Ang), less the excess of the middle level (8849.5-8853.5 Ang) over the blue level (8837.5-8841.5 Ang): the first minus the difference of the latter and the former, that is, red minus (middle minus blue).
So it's 144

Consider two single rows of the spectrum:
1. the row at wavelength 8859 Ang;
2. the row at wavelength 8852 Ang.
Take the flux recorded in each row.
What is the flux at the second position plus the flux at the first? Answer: 291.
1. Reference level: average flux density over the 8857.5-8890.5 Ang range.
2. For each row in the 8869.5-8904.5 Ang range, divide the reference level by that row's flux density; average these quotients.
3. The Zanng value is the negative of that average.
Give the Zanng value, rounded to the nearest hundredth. -1.00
